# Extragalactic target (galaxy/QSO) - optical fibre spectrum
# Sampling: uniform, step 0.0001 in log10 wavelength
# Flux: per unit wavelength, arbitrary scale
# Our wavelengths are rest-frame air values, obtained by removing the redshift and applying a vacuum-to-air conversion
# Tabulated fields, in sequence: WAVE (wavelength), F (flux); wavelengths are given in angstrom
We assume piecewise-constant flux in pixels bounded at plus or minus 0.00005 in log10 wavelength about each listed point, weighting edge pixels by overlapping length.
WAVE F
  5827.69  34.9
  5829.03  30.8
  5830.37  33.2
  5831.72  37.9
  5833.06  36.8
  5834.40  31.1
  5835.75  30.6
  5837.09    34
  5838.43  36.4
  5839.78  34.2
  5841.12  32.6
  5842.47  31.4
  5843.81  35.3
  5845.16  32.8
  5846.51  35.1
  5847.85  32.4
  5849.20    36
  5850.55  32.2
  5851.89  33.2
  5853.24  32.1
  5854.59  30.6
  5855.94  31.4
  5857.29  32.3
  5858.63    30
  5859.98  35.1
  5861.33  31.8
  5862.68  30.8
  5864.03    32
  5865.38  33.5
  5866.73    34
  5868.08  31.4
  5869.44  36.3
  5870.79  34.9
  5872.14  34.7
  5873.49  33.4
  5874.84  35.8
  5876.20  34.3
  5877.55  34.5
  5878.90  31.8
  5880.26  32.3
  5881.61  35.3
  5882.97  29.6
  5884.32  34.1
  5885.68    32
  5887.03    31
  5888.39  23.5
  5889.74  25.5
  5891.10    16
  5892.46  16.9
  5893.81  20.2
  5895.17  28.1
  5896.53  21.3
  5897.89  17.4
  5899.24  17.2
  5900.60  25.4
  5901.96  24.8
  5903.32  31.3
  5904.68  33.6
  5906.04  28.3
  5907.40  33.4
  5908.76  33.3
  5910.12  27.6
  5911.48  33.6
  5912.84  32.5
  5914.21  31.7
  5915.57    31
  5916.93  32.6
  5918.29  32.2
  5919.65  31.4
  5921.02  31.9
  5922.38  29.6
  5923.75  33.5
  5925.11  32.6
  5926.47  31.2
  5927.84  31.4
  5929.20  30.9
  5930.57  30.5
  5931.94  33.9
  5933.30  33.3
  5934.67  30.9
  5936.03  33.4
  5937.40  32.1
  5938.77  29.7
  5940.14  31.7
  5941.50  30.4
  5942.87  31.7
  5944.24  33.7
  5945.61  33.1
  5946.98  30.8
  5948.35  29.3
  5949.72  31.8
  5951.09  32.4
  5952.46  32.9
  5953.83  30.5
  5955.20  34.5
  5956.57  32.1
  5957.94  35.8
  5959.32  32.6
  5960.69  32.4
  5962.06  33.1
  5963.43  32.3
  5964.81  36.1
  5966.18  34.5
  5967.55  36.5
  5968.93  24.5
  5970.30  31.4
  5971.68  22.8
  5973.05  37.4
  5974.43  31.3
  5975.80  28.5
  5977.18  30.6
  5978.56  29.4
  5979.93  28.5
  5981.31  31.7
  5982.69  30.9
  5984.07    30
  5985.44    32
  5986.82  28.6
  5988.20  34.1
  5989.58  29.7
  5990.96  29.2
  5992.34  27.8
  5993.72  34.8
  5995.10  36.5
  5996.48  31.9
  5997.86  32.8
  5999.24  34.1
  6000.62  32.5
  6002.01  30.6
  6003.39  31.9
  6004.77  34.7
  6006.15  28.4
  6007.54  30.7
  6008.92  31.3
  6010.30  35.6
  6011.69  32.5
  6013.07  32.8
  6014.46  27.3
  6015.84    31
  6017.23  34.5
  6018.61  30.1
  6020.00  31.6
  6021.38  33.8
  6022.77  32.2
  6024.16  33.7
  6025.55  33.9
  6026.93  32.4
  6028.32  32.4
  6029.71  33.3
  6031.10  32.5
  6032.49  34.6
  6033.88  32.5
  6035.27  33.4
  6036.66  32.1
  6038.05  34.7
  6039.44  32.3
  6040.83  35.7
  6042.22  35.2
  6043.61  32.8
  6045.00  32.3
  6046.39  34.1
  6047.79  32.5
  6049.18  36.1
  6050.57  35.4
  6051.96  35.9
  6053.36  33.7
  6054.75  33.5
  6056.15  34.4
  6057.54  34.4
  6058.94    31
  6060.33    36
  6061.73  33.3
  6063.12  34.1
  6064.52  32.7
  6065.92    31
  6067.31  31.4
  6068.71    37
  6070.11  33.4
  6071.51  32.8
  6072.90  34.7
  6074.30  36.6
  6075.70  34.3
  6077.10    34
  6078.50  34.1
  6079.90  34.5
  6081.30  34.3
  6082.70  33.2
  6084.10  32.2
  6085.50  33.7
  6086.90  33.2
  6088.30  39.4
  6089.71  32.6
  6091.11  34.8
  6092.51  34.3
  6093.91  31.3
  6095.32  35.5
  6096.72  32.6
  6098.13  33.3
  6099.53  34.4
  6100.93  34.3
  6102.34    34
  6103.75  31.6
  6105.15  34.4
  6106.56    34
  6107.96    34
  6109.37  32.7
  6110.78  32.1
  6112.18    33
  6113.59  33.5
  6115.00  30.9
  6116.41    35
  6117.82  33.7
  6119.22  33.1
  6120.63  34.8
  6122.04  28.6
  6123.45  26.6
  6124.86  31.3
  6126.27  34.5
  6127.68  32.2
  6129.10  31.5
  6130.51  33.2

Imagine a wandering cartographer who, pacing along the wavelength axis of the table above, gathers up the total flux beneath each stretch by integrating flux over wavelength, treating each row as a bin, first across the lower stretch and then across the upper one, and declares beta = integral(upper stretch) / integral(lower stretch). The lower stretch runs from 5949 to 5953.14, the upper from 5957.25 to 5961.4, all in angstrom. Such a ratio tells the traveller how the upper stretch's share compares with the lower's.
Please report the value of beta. 1.04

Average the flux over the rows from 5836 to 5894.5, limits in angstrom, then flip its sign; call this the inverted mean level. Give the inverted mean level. -31.7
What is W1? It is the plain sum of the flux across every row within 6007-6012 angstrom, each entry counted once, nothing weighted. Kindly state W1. 130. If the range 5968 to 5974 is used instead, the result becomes 116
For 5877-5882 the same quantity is 134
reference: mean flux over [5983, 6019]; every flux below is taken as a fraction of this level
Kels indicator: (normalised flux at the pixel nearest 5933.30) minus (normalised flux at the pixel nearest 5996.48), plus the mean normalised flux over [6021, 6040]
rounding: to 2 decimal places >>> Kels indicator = 1.09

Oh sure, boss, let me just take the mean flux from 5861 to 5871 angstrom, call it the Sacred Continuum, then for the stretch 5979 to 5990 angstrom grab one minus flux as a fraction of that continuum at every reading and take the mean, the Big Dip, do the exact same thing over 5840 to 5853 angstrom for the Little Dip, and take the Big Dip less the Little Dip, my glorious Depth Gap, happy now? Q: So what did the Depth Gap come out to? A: 0.083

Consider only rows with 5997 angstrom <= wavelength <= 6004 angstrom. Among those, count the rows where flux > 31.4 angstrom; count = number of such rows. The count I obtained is 4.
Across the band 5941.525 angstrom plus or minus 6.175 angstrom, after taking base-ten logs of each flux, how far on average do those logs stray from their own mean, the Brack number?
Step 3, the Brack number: 0.015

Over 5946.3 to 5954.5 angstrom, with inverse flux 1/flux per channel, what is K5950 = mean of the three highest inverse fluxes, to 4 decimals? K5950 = 0.0331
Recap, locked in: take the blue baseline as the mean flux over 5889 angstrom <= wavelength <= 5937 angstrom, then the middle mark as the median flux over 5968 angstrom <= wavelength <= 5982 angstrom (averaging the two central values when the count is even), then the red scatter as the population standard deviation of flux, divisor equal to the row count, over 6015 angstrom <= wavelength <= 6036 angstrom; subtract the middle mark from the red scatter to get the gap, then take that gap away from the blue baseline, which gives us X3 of 57.6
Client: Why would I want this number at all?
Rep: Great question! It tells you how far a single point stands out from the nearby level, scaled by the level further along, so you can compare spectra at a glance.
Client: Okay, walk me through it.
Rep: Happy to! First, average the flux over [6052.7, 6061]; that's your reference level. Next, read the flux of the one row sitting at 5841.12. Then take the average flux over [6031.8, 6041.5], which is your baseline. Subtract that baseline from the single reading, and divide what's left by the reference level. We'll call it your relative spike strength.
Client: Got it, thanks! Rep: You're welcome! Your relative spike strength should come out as -0.030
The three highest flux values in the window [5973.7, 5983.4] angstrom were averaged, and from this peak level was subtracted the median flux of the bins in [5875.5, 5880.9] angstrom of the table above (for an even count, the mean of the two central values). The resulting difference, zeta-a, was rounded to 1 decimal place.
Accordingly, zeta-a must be -2.0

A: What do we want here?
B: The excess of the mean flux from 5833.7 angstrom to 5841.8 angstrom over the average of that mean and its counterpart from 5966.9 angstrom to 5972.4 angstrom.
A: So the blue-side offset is 2.2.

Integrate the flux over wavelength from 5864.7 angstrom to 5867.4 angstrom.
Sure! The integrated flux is 91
